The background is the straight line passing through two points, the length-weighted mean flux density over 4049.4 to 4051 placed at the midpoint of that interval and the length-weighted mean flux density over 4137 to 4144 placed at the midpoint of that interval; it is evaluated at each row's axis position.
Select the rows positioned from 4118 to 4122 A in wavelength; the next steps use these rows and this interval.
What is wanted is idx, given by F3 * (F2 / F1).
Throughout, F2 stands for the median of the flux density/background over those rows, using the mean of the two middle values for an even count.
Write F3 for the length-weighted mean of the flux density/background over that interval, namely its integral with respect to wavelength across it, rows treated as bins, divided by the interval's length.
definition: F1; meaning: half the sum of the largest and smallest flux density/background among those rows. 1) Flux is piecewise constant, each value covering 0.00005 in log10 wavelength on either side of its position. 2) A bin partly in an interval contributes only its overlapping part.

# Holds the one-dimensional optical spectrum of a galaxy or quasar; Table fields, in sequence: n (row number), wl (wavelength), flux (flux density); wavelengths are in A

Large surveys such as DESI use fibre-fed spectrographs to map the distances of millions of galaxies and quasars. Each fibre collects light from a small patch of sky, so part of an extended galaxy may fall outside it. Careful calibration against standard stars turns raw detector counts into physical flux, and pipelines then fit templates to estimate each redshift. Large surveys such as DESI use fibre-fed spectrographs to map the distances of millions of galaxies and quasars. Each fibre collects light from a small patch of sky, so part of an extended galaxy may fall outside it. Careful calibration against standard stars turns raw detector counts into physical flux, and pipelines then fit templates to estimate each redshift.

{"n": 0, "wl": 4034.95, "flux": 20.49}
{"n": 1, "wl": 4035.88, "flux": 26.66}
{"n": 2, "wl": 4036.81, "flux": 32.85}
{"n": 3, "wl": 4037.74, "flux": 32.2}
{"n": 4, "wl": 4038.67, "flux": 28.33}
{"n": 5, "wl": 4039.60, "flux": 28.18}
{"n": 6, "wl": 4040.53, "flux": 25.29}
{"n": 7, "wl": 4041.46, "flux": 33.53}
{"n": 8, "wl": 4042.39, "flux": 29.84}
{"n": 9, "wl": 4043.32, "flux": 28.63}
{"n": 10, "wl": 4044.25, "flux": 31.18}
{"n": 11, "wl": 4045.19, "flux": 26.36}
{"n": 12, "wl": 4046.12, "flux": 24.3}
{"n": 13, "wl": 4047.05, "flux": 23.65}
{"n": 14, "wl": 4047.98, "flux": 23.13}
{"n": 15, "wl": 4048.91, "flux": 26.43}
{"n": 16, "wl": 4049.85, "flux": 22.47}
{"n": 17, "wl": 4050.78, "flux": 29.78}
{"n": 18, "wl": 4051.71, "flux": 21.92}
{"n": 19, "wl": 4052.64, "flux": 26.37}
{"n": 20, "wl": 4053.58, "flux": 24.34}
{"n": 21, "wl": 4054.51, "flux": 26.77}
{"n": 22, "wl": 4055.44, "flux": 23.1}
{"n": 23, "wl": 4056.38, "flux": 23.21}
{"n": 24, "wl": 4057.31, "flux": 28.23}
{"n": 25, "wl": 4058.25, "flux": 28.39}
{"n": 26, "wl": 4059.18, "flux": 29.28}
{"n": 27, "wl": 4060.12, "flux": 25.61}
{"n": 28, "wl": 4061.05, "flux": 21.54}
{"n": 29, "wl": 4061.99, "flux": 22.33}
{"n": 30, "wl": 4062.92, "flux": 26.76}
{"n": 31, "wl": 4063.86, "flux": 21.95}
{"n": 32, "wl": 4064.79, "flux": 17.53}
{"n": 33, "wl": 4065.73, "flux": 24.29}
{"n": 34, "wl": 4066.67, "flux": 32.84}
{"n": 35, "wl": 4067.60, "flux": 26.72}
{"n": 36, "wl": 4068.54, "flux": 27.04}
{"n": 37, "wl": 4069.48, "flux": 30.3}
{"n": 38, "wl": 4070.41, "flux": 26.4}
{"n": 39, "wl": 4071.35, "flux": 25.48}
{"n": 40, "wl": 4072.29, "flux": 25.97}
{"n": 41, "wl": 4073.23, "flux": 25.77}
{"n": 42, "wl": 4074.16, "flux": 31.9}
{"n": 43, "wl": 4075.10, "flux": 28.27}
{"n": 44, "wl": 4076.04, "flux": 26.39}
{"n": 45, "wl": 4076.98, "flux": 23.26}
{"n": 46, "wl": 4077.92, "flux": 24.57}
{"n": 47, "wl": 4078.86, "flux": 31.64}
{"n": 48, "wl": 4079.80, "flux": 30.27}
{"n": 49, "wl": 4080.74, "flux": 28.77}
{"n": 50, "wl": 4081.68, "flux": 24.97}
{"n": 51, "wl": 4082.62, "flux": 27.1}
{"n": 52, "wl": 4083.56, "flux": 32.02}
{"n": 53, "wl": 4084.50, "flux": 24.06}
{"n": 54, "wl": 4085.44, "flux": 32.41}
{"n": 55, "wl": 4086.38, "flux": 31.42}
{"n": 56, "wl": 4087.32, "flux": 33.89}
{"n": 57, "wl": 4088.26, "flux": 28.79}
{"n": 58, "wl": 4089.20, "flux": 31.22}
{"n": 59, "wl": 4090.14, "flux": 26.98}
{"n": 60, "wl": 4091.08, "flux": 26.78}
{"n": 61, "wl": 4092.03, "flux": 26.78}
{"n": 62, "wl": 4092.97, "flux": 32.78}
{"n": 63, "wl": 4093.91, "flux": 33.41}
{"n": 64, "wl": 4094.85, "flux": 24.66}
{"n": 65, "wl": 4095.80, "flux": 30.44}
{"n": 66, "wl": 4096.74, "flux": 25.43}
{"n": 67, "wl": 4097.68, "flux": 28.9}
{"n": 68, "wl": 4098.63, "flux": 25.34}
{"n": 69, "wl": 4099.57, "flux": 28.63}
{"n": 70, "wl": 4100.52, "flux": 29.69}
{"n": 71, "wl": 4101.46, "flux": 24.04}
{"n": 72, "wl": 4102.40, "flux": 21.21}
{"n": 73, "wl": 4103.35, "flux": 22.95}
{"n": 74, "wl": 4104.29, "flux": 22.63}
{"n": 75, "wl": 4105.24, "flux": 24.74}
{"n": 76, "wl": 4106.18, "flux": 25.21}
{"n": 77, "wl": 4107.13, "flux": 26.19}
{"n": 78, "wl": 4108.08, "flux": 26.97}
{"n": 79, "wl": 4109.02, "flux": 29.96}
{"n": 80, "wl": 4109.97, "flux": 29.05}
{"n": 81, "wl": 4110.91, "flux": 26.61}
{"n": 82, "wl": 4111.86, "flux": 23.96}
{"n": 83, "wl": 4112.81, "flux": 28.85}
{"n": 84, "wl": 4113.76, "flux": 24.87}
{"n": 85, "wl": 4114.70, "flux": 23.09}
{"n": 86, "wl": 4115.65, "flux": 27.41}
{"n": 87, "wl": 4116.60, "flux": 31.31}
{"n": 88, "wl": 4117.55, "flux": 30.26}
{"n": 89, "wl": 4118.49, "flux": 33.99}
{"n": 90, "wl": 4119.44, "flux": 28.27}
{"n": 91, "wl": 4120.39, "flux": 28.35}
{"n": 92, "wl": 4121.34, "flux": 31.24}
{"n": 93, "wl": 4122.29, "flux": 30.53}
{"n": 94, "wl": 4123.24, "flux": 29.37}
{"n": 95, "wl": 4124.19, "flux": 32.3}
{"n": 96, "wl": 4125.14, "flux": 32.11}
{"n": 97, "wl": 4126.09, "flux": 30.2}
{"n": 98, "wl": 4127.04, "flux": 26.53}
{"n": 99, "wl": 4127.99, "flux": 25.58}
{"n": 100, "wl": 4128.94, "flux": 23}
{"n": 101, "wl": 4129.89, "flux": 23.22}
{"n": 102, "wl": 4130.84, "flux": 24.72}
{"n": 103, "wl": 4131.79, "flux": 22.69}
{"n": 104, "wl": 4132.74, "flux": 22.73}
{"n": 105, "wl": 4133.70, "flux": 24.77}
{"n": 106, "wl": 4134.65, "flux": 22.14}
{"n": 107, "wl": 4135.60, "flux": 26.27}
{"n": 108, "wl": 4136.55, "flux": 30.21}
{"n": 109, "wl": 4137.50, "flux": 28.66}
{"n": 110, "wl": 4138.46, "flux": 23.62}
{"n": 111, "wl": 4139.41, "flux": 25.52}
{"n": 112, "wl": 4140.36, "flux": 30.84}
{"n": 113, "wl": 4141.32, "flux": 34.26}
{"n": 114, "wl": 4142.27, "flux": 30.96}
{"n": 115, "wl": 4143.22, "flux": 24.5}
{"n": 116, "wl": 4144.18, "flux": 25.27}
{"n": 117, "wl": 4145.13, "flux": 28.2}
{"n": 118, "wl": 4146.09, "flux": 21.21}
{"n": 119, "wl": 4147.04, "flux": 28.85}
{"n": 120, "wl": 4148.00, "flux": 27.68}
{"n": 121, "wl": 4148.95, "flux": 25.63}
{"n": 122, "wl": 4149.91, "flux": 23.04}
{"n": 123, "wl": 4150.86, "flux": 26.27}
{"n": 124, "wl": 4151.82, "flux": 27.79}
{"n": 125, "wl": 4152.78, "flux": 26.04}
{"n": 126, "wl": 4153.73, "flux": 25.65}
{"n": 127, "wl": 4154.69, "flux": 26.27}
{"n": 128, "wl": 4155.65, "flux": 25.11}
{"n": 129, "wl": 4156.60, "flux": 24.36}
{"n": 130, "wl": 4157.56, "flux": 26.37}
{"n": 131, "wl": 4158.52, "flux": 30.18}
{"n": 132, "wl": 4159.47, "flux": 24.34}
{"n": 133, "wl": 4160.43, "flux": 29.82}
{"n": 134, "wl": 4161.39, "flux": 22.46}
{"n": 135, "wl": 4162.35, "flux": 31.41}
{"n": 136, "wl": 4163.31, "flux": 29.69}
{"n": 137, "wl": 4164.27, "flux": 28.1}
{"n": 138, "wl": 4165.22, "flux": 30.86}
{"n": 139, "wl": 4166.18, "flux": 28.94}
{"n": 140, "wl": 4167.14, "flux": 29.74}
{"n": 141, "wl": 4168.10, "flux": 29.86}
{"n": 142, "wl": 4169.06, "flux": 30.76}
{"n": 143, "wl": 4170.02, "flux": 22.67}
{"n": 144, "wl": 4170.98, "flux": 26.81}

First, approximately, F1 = 1.13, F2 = 1.08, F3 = 1.10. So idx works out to 1.05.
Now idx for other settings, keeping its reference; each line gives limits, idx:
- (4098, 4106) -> 0.88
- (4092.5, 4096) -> 1.23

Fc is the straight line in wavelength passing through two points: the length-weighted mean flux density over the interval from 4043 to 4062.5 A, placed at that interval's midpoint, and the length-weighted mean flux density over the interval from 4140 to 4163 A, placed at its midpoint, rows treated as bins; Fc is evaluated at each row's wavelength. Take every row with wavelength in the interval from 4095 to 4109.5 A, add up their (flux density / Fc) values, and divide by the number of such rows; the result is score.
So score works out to 1.00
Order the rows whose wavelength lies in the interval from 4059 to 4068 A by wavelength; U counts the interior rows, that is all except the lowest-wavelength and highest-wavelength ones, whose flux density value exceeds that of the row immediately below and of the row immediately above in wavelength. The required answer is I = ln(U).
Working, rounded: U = 2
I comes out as 0.7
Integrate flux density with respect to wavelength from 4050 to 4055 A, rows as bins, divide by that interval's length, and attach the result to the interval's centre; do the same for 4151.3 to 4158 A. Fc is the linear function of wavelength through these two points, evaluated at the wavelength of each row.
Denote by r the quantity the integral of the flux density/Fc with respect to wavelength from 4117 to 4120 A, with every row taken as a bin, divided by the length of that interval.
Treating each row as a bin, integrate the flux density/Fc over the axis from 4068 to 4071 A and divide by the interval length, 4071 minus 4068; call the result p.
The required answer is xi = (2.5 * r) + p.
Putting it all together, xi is 4.06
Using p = 1.08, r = 1.19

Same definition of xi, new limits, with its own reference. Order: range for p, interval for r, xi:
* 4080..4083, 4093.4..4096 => 3.91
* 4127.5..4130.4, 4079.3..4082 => 3.67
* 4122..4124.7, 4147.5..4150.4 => 3.65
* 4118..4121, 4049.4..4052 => 3.61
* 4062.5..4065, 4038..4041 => 3.57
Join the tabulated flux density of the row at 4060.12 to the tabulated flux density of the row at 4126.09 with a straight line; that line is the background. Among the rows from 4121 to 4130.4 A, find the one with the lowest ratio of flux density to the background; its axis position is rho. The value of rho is 4128.94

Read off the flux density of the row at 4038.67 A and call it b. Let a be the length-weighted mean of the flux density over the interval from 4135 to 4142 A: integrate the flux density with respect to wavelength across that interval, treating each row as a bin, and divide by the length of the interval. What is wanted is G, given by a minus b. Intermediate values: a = 28.5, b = 28.33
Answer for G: 0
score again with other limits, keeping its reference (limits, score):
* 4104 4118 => 1.01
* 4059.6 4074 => 0.99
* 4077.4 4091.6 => 1.12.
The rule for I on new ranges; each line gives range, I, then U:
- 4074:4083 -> 0.0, 1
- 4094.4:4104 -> 1.1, 3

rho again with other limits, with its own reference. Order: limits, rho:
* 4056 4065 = 4064.79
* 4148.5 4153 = 4149.91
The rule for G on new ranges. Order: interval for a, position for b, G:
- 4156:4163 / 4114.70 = 4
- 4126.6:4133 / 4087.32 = -10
